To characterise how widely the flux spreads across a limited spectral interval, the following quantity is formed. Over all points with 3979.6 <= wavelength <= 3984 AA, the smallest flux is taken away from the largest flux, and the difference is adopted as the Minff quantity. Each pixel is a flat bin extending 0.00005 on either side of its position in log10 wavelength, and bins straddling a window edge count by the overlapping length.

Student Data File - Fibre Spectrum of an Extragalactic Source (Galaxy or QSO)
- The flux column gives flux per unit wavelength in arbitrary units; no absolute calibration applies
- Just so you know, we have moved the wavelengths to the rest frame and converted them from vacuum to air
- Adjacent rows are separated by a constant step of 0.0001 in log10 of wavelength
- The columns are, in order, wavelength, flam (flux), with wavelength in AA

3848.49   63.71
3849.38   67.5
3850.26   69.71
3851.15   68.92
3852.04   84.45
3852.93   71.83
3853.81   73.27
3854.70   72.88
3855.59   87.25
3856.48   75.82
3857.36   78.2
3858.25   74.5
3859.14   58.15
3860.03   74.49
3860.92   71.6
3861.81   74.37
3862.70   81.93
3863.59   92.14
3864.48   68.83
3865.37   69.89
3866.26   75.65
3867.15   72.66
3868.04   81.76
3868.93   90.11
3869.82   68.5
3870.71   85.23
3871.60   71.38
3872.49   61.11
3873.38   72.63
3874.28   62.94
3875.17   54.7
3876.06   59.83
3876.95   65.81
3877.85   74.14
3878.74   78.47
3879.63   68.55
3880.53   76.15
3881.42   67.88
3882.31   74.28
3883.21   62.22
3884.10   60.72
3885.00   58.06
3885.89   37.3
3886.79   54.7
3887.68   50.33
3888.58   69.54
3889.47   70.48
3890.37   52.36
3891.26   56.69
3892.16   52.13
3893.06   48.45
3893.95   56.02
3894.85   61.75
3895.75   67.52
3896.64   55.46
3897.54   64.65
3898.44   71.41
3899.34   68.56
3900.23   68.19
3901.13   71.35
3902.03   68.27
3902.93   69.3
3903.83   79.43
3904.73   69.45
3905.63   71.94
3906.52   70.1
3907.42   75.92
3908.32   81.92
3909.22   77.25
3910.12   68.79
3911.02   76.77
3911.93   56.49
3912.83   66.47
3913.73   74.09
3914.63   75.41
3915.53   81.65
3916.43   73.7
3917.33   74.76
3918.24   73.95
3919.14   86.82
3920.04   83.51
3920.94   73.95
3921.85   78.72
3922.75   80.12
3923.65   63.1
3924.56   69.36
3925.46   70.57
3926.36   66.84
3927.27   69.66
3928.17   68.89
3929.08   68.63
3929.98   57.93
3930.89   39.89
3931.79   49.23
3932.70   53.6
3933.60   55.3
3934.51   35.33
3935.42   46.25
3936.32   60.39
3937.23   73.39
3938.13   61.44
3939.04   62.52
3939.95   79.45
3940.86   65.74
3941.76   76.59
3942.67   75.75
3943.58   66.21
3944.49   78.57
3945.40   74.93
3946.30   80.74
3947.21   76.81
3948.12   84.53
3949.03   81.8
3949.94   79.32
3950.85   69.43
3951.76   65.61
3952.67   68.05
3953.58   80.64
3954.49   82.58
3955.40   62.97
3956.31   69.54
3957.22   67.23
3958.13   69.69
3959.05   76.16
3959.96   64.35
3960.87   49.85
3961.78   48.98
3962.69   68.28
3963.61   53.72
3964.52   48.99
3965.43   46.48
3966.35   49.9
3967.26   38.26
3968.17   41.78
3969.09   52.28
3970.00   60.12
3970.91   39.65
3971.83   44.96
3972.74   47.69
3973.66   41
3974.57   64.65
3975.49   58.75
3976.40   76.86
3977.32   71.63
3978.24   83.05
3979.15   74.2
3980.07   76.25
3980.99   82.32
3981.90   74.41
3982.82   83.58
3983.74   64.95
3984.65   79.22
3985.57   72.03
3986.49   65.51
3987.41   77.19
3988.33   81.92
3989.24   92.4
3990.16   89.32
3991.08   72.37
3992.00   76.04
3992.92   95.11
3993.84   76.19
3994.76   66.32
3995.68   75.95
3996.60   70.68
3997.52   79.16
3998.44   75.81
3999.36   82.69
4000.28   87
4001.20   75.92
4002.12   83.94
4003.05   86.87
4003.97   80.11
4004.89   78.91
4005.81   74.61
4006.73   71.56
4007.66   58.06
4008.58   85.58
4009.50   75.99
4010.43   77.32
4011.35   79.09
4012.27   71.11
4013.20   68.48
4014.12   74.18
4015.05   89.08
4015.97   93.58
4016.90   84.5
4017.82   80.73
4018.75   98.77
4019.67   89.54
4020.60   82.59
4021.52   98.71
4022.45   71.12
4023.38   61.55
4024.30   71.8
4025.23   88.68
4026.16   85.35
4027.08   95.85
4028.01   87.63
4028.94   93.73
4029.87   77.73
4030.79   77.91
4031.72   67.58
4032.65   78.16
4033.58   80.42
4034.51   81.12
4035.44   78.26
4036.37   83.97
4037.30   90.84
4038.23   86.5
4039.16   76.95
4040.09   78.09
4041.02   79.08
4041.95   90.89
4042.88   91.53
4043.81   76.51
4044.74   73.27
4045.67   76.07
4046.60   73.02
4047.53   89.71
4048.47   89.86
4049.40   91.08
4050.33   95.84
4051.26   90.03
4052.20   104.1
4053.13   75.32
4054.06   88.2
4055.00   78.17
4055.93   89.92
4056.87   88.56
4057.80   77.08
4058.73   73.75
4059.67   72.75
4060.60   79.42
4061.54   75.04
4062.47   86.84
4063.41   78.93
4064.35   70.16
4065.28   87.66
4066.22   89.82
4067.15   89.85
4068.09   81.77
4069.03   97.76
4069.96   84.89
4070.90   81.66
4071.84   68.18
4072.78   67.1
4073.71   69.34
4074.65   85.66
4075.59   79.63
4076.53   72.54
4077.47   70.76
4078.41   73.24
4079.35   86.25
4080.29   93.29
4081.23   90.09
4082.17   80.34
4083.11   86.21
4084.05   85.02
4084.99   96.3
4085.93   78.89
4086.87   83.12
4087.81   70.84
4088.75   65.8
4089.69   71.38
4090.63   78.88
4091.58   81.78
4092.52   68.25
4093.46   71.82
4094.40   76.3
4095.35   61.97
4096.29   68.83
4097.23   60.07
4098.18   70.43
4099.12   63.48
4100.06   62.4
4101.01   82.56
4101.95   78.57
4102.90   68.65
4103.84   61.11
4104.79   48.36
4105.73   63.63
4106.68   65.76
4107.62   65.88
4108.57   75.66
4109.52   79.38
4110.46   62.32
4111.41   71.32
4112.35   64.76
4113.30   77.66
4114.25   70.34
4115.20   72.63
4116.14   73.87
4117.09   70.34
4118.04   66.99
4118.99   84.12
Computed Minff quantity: 19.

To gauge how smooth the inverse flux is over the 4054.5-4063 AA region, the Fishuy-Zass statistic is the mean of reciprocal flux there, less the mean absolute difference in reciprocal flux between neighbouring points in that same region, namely 0.0115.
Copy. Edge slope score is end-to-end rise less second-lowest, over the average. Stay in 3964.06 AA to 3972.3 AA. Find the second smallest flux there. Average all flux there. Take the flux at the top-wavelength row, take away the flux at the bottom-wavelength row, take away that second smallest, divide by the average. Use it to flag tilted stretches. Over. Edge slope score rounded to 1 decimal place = -0.9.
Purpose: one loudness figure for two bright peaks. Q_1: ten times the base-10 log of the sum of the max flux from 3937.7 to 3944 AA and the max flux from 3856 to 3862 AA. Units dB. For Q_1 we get 22.0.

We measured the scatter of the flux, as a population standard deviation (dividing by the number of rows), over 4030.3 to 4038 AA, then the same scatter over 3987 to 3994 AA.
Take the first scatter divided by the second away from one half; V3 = -0.26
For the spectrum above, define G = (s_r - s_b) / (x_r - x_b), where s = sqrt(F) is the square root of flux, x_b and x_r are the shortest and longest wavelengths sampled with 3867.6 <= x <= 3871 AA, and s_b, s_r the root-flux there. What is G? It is 0.071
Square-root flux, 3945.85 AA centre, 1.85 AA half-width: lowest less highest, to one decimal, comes -0.3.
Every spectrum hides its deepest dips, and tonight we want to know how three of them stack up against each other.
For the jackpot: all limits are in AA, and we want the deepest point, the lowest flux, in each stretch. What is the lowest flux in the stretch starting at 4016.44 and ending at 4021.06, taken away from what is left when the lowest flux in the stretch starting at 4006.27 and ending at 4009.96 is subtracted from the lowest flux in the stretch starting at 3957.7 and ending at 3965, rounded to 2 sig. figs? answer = -90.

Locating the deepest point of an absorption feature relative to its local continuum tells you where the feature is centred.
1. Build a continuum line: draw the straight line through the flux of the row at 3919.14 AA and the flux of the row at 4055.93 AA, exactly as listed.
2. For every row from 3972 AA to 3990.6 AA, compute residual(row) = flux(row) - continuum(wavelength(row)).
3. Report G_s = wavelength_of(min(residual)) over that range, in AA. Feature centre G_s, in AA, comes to 3973.66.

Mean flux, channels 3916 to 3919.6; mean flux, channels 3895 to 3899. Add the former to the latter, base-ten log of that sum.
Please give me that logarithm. 2.152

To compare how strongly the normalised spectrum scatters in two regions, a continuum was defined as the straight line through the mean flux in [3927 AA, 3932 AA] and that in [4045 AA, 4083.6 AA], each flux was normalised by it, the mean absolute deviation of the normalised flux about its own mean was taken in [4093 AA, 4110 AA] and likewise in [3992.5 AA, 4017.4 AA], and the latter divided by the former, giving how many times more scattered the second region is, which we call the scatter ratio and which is 1.15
